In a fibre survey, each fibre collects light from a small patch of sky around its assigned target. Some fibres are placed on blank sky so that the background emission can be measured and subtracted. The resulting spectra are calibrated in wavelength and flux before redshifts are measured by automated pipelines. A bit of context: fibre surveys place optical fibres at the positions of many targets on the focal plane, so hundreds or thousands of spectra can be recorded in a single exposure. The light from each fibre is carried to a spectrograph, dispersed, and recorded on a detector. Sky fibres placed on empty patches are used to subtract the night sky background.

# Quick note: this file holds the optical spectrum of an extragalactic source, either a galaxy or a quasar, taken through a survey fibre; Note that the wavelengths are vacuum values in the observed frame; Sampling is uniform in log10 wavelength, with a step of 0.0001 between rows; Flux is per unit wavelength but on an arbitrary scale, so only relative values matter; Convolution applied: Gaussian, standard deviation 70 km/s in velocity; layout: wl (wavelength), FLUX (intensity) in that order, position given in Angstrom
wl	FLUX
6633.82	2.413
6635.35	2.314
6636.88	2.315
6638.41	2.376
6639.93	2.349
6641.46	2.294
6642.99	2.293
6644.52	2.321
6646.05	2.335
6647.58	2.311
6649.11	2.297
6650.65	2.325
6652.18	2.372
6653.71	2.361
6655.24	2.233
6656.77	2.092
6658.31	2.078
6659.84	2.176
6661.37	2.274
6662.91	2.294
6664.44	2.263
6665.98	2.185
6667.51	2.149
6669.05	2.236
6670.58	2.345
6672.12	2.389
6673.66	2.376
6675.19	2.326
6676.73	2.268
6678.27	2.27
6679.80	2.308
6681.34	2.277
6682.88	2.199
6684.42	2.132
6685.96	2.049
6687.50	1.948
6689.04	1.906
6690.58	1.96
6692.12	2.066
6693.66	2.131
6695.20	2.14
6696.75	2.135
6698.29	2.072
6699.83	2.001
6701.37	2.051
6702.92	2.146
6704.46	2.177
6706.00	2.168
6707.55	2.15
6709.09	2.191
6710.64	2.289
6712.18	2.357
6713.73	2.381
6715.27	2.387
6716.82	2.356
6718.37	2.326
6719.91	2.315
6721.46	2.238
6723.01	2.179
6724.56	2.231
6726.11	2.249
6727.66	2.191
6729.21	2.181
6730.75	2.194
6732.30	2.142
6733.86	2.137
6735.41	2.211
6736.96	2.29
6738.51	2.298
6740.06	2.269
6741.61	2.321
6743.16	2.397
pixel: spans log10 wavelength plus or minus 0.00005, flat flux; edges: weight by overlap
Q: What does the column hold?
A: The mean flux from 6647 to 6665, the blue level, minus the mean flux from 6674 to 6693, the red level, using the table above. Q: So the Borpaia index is 0.11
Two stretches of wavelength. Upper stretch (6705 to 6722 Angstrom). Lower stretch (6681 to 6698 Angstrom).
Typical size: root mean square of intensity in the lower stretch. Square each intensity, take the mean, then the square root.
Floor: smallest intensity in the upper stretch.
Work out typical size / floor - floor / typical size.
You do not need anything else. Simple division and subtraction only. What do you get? -0.1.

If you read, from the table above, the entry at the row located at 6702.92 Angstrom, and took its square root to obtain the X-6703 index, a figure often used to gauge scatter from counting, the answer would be 1.46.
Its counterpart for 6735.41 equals 1.49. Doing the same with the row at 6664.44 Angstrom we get 1.50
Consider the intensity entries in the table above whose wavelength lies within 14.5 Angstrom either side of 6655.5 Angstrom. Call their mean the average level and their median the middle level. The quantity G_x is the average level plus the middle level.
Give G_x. 4.55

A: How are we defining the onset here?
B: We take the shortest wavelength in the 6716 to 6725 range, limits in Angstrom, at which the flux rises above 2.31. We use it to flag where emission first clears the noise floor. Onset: 6716.82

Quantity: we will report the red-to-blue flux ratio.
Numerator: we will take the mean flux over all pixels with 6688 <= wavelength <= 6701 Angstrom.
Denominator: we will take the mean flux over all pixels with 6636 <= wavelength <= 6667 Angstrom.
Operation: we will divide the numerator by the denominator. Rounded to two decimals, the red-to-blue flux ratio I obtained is 0.90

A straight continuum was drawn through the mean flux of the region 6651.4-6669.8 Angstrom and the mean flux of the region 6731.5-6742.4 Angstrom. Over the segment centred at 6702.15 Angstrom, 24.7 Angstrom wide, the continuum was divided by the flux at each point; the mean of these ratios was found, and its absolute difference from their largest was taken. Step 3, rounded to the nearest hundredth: 0.10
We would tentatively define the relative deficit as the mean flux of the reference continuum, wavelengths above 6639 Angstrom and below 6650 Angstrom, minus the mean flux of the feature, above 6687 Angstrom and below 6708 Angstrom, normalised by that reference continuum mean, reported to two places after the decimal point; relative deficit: 0.10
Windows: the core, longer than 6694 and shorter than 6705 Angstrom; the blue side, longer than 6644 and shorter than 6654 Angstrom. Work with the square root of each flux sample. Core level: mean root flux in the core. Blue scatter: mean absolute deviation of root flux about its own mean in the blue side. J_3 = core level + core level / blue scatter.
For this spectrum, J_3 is 214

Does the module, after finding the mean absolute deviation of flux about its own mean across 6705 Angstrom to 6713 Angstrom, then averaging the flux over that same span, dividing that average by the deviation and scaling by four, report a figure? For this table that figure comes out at 121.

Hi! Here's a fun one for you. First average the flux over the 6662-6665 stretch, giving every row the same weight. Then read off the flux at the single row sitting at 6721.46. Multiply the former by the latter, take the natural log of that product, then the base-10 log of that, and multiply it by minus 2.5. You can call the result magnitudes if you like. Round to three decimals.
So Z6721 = -0.530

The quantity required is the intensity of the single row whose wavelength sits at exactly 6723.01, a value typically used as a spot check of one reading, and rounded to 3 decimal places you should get 2.179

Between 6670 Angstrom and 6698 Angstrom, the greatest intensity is 2.389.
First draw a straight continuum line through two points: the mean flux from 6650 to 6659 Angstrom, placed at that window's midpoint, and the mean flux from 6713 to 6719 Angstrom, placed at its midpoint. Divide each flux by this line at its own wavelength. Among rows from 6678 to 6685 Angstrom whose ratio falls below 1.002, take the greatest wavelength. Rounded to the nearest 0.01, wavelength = 6684.42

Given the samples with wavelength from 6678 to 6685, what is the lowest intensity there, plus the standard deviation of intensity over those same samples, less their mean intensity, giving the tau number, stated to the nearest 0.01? -0.04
